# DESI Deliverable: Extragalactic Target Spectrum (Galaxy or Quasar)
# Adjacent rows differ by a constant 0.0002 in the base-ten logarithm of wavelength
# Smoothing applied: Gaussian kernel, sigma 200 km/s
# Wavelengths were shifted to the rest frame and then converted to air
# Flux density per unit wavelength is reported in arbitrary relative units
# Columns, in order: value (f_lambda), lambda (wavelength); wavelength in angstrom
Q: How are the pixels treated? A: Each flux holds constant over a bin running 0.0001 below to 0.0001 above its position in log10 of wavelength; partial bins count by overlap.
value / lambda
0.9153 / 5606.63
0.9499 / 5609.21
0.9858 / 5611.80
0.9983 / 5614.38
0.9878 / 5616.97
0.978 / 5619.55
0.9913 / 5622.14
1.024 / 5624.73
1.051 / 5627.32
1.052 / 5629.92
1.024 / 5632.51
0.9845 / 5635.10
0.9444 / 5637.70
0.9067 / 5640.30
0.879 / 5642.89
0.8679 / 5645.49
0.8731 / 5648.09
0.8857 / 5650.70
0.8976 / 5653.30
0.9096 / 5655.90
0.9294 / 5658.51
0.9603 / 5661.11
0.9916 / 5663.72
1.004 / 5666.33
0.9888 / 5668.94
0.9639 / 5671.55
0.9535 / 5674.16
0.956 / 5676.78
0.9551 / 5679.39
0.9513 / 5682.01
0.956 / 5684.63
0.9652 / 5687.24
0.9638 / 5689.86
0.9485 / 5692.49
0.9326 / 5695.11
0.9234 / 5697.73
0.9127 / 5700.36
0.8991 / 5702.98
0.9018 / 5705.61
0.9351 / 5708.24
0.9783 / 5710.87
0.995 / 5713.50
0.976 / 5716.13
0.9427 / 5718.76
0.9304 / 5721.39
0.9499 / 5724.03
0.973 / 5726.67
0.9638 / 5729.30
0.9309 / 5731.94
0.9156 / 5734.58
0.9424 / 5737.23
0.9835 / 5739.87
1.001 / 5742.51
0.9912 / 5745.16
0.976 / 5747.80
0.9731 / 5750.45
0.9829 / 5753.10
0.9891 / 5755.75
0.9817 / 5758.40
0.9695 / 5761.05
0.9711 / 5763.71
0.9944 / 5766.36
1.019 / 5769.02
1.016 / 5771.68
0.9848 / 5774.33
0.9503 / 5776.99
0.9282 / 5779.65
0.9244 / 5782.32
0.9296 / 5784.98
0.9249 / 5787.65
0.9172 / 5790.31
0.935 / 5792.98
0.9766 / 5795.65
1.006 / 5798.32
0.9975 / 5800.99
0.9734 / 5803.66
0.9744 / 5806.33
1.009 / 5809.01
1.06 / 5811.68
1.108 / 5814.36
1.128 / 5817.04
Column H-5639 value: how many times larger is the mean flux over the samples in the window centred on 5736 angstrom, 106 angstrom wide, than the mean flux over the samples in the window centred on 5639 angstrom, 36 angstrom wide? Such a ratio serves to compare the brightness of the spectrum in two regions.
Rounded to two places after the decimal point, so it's 1.01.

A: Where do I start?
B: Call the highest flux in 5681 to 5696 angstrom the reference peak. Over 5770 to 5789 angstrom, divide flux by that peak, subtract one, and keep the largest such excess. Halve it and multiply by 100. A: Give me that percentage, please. 2.6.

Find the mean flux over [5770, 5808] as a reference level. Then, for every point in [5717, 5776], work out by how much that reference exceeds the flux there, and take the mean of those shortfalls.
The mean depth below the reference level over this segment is -0.01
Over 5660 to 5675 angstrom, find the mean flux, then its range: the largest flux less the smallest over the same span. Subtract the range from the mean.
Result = 0.927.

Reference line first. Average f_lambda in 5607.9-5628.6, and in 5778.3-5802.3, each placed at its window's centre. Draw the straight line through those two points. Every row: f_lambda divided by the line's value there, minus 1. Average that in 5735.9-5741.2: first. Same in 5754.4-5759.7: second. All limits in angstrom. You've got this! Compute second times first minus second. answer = -0.029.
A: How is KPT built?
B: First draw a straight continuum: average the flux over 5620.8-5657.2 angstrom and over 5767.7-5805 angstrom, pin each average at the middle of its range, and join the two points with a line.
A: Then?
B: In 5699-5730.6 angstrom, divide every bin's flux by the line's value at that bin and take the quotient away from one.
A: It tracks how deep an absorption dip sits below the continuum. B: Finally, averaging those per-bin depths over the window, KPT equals 0.010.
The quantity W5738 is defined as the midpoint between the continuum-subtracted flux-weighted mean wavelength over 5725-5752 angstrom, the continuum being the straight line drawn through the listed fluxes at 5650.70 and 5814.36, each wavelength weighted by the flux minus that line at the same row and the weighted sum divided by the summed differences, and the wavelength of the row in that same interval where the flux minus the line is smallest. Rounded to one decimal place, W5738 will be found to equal 5736.4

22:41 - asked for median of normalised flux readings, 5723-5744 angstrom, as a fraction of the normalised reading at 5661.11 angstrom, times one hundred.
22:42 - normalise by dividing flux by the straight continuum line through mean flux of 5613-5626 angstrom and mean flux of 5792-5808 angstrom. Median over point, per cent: 100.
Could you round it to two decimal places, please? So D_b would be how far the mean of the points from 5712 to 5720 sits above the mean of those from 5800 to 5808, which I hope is -0.01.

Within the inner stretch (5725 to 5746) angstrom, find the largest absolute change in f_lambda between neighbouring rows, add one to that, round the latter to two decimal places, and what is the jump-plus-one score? 1.04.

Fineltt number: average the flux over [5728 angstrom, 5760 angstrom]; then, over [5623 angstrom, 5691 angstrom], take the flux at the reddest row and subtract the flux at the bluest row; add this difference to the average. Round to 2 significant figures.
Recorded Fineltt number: 0.91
